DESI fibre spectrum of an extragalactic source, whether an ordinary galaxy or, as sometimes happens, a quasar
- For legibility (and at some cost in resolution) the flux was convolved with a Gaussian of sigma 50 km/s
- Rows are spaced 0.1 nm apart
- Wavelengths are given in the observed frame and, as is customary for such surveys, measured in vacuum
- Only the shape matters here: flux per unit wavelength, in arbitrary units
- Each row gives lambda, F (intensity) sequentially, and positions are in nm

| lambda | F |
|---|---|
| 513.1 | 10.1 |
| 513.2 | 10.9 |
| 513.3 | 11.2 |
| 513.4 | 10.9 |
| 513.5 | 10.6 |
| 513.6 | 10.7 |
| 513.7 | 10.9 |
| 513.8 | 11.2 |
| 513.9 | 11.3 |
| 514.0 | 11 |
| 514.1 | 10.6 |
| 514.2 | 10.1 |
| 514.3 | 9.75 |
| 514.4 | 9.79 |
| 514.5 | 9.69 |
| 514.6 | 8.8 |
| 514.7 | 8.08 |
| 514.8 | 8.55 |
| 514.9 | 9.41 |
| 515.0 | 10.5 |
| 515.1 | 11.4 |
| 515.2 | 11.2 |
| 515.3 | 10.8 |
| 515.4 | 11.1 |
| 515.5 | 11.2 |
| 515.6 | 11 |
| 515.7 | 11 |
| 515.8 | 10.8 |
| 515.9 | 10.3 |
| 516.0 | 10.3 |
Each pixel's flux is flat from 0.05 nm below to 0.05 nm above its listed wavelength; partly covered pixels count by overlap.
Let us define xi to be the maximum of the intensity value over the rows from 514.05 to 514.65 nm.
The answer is 10.6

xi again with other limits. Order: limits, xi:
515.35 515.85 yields 11.2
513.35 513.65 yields 10.9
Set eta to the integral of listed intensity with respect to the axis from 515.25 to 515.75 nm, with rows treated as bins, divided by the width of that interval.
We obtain 11.0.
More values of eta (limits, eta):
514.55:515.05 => 9.1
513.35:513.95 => 10.9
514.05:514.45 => 10.1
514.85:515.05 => 10.0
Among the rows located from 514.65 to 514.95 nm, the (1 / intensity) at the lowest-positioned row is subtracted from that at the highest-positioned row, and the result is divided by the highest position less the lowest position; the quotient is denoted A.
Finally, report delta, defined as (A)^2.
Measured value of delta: 0.0076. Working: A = -0.087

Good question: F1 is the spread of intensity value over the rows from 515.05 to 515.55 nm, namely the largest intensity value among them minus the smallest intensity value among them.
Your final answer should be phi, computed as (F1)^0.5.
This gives 0.77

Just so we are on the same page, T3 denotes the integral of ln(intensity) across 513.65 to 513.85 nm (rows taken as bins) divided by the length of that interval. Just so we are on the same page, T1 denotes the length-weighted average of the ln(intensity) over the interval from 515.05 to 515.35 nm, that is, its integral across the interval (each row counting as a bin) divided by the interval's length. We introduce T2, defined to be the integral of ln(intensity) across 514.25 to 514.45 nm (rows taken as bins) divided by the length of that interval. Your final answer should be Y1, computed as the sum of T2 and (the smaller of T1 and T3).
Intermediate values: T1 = 2.41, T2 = 2.28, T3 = 2.40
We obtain 4.68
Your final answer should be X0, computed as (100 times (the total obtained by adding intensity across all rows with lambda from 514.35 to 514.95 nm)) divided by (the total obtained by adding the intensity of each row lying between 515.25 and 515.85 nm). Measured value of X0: 82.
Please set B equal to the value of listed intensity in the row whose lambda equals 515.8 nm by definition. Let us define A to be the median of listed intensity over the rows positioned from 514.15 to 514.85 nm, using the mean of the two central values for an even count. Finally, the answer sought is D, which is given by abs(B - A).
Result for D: 1.1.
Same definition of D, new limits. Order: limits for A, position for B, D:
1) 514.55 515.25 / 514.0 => 1.6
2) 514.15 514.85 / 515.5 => 1.5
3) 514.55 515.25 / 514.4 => 0.4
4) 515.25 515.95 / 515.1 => 0.4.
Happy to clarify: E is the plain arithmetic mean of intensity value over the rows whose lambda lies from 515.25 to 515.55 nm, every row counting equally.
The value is 11.0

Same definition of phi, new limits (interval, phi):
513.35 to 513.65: 0.55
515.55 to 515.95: 0.84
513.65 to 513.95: 0.63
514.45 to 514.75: 1.27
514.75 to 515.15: 1.69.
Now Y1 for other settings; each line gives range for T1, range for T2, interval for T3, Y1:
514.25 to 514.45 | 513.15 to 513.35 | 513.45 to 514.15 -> 4.68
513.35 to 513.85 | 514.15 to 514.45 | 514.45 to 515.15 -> 4.53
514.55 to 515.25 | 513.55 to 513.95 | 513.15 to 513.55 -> 4.66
